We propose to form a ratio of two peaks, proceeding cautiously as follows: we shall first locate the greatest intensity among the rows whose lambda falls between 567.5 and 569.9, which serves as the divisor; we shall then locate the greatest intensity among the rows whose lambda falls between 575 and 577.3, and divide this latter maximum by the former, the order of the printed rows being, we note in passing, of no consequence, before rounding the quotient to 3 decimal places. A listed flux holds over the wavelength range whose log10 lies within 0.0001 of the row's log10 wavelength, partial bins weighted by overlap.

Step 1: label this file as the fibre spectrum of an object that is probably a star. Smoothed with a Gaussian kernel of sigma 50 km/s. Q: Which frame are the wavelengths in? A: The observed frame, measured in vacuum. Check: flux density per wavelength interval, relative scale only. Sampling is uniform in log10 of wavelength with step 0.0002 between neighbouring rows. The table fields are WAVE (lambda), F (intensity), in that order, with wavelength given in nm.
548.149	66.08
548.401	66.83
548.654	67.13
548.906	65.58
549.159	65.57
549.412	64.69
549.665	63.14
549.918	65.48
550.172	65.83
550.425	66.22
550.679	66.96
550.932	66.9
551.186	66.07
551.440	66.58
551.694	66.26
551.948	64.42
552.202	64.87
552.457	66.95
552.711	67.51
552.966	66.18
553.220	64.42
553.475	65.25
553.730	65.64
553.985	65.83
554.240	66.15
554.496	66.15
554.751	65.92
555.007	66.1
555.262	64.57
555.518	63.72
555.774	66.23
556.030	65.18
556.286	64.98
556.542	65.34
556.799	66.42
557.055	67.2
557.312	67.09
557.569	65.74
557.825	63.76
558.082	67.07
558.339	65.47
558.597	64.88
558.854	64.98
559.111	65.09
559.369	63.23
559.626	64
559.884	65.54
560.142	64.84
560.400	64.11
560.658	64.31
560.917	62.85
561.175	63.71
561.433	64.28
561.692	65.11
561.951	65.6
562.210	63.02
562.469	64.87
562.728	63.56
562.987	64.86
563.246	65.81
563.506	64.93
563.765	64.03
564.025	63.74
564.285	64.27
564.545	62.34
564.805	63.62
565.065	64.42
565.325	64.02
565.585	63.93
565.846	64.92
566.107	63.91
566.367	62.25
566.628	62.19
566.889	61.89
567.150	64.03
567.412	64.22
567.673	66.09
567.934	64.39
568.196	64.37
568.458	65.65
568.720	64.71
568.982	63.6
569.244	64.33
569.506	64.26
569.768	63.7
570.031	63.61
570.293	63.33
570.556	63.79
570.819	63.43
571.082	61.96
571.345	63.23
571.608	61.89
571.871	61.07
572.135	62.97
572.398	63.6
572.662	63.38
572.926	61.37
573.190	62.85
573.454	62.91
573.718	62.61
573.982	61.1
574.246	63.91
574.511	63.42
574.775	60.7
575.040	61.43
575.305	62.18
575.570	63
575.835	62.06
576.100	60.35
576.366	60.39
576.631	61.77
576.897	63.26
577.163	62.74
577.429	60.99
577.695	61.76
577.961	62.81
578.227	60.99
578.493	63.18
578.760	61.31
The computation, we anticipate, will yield 0.957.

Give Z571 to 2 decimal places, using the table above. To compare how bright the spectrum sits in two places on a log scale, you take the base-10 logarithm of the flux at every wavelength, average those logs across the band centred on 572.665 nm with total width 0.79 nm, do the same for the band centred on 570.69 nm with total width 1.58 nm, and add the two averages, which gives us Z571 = 3.60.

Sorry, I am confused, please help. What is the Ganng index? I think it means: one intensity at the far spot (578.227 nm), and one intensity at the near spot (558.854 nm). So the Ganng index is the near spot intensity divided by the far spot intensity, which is 1.07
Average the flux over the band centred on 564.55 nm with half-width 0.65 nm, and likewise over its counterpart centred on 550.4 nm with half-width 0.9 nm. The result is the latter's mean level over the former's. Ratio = 1.033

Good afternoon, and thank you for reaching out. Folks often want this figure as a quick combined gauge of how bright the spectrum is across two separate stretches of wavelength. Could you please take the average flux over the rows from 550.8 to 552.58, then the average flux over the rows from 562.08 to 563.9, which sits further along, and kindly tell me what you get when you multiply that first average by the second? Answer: 4254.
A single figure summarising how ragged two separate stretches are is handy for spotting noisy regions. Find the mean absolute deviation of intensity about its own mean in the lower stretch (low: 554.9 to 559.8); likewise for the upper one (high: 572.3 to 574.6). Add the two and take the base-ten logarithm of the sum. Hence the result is 0.22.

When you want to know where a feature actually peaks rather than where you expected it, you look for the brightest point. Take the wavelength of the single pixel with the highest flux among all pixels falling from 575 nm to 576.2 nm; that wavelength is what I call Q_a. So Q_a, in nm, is 575.570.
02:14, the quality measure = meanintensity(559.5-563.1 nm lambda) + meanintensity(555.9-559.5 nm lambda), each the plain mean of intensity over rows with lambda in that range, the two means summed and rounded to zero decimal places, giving 130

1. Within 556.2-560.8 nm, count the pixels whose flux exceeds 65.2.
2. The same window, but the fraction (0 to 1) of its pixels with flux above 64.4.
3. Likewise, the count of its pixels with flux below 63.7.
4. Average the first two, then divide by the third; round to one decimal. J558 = 4.4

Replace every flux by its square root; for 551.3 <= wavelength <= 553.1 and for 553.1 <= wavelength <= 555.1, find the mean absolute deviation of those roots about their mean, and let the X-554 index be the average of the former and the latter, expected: 0.0392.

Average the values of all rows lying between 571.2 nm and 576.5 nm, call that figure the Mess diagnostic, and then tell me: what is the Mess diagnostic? 62.2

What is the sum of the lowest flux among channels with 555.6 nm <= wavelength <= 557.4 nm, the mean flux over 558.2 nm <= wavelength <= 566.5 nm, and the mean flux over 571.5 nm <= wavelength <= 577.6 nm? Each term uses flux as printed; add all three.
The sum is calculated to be 191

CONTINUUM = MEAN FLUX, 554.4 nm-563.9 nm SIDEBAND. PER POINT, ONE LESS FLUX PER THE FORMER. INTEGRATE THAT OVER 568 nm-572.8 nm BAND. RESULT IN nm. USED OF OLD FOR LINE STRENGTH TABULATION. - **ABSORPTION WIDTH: 0.11 nm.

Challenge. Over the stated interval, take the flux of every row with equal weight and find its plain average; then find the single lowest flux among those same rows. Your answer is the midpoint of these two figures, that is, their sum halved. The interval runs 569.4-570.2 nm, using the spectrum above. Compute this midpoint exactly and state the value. 63.7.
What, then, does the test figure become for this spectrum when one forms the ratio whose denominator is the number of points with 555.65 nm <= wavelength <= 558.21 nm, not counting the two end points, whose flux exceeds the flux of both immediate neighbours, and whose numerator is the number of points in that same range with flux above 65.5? 6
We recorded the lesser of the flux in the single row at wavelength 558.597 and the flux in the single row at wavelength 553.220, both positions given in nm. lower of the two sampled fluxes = 64.4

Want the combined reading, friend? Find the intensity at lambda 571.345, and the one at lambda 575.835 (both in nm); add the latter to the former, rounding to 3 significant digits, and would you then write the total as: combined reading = 125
